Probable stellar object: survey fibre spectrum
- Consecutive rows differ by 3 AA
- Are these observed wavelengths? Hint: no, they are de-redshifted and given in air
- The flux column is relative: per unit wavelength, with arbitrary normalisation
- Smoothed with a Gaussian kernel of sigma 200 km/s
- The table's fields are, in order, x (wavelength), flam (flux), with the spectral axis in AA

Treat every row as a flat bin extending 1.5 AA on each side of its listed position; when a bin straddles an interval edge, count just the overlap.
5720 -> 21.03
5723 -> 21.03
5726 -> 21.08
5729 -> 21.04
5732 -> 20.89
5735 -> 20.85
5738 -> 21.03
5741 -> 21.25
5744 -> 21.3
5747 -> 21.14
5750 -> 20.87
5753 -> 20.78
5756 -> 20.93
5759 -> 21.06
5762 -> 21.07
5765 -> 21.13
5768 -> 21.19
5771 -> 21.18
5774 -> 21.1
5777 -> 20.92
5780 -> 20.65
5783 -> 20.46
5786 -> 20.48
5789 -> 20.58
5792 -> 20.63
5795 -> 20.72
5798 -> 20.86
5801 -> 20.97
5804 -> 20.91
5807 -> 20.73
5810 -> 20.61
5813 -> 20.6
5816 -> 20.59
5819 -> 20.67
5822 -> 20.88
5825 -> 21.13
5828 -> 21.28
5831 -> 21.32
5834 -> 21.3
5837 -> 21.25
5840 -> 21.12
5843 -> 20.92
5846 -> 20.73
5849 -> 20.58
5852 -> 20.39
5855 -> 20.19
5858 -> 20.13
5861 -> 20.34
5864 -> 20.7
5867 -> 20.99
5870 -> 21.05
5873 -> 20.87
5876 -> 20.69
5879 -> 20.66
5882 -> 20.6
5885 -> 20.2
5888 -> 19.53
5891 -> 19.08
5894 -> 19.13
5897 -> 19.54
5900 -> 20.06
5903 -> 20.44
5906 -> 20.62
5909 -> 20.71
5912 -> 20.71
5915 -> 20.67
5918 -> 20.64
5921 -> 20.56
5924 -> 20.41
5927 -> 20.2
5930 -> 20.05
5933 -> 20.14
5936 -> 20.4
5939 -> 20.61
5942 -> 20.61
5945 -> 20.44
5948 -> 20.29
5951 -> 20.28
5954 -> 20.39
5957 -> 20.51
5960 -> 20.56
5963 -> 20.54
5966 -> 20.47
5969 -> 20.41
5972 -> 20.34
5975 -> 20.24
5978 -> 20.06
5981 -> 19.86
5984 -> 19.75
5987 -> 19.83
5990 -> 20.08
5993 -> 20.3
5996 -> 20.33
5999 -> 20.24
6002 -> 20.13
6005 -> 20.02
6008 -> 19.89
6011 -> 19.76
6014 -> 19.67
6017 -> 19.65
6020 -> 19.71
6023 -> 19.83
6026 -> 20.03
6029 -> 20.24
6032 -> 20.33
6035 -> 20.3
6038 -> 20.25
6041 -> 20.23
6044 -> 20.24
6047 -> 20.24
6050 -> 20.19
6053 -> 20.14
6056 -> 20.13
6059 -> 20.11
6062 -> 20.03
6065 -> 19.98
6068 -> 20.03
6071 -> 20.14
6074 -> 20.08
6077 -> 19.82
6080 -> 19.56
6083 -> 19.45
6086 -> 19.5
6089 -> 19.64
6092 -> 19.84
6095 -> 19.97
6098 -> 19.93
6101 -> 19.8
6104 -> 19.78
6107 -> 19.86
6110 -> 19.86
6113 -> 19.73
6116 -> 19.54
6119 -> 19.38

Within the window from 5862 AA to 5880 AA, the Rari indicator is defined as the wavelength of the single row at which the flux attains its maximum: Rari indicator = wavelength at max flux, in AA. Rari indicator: 5870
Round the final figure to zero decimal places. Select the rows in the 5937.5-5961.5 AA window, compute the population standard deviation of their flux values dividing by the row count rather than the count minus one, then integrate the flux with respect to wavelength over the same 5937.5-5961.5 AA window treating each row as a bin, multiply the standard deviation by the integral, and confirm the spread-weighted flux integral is 61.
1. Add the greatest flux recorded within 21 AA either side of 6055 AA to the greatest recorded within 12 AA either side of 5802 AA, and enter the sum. 41.3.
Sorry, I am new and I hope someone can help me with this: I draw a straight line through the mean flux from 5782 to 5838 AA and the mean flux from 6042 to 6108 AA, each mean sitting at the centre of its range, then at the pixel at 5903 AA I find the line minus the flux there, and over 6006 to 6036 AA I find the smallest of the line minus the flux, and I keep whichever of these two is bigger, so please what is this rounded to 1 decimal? 0.1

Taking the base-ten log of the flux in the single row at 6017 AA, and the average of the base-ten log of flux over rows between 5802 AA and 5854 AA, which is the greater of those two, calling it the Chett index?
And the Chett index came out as 1.32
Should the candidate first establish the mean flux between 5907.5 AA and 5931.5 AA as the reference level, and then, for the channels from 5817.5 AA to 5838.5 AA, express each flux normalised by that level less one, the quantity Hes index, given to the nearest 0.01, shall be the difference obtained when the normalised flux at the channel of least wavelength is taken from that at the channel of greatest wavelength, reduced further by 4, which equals -3.97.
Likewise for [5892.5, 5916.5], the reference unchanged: -3.92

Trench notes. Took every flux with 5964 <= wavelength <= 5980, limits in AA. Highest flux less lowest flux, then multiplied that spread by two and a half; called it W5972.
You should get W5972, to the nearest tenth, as 1.0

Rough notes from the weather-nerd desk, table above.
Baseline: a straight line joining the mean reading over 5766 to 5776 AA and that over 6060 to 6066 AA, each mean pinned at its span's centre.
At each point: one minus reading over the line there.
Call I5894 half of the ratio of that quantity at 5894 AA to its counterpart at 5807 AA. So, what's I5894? 2.8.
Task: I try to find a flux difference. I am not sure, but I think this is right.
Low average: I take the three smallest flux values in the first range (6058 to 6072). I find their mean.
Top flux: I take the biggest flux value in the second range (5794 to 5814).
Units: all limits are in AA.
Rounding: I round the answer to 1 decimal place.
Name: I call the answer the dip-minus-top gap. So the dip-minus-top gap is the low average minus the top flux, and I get -1.0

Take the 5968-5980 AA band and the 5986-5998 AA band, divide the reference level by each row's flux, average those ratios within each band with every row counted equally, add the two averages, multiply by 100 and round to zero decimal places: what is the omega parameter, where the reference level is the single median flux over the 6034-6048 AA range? 200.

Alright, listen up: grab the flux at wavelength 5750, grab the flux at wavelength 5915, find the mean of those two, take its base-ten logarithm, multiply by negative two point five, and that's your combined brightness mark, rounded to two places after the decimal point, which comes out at -3.29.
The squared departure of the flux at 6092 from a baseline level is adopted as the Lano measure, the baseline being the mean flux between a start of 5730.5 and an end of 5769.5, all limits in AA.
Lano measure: 1.43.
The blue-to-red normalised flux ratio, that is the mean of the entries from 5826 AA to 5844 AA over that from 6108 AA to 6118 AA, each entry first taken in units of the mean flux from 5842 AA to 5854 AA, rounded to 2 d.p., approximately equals 1.08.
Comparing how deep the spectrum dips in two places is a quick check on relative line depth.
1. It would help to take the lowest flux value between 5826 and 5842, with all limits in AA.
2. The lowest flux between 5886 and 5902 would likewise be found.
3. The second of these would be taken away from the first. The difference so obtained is 2.0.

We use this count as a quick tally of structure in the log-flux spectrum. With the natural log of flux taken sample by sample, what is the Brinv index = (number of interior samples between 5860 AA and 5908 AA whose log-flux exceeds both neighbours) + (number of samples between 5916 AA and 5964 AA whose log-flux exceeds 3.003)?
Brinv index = 15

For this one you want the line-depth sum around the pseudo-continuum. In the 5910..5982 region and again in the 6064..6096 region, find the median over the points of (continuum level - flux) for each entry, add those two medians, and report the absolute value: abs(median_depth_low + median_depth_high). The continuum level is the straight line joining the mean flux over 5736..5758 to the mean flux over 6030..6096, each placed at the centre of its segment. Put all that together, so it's 0.04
